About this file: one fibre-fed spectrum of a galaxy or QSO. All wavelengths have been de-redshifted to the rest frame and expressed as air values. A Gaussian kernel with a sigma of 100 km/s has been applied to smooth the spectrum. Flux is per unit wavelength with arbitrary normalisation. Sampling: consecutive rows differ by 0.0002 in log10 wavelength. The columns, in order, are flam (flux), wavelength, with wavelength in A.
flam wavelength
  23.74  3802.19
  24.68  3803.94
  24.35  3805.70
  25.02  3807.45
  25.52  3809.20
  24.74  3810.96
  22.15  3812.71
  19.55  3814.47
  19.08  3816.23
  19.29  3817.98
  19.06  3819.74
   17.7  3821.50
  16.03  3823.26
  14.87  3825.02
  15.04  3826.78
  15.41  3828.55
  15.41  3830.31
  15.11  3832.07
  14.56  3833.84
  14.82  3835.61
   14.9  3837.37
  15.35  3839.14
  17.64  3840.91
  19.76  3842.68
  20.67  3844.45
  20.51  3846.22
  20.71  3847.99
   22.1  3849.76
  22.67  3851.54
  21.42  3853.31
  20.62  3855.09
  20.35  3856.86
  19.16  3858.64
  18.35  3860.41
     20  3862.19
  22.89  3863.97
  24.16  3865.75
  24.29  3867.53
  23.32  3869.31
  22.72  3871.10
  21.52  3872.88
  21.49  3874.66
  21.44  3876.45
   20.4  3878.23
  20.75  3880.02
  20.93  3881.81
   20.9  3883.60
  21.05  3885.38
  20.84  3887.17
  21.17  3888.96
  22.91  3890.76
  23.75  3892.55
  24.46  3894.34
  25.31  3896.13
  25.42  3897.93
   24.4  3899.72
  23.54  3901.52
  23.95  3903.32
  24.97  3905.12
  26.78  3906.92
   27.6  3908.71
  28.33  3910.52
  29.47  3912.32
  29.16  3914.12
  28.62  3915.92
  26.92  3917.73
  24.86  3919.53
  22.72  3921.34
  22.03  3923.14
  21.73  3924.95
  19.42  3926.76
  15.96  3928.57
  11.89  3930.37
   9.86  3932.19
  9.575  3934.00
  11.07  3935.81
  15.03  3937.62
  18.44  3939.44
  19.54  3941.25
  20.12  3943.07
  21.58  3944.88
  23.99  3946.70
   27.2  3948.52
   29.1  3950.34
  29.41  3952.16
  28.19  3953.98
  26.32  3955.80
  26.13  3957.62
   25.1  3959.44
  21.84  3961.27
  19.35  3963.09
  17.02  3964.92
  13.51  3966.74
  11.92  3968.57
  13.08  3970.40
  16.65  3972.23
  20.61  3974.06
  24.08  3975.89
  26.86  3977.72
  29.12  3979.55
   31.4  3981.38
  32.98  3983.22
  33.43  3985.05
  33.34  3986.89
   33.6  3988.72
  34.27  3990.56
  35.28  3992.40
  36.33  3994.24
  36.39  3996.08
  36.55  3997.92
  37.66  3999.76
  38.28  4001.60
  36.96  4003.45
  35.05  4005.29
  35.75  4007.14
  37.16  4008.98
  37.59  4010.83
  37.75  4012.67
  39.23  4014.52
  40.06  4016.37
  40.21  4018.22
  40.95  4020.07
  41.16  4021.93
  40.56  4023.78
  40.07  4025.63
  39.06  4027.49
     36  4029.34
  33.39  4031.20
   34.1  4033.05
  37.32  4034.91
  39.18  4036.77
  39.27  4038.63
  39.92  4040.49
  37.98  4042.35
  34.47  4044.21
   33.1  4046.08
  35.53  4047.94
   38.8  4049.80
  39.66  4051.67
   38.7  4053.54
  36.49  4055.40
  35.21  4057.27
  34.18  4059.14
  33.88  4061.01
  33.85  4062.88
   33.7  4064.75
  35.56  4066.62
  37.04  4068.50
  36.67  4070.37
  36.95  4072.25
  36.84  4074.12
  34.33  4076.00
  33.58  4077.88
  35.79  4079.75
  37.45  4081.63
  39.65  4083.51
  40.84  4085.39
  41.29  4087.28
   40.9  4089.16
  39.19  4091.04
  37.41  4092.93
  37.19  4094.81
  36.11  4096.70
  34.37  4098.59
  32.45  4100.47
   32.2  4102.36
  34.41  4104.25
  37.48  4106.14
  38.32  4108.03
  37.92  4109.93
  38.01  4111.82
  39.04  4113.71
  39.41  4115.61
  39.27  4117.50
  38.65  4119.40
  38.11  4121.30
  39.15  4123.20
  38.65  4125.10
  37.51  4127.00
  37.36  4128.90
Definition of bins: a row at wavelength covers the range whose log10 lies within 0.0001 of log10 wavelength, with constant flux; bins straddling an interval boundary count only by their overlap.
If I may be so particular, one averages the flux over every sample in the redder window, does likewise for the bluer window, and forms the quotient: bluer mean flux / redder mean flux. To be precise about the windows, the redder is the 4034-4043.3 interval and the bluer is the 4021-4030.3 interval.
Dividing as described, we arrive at 1.0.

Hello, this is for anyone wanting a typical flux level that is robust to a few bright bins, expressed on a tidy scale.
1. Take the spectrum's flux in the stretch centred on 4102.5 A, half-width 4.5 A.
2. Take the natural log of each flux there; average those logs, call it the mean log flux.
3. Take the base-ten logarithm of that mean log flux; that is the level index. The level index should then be 0.55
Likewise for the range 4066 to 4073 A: 0.56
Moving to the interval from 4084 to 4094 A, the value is 0.57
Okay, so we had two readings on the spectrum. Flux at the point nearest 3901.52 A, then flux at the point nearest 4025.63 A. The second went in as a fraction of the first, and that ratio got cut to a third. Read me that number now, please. 0.57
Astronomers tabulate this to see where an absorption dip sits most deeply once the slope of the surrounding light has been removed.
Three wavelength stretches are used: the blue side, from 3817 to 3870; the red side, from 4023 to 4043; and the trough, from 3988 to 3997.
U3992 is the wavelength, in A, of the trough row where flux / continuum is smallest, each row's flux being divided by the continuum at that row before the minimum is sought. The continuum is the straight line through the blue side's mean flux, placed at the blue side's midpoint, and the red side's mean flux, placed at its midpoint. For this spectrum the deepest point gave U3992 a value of 3988.72 A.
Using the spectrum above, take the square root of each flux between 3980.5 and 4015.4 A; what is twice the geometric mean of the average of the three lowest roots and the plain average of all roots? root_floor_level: 11.7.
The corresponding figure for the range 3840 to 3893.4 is 8.9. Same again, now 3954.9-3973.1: 7.9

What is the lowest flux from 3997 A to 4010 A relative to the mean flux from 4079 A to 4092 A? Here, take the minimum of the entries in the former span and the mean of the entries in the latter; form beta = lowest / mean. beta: 0.89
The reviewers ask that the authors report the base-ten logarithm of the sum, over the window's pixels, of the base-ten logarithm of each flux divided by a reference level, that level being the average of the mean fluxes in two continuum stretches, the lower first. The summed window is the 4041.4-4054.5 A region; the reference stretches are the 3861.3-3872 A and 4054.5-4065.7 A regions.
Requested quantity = -0.12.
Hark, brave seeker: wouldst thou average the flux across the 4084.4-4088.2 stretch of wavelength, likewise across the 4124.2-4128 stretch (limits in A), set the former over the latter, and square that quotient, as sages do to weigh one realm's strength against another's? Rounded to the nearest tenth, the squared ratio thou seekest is 1.2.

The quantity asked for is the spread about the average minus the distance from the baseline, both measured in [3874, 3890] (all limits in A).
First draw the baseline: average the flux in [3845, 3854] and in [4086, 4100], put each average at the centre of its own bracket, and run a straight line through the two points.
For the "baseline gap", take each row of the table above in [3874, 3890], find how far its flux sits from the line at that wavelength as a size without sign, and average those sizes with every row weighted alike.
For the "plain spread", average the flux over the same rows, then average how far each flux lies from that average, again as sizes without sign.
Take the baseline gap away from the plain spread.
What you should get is -2.4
